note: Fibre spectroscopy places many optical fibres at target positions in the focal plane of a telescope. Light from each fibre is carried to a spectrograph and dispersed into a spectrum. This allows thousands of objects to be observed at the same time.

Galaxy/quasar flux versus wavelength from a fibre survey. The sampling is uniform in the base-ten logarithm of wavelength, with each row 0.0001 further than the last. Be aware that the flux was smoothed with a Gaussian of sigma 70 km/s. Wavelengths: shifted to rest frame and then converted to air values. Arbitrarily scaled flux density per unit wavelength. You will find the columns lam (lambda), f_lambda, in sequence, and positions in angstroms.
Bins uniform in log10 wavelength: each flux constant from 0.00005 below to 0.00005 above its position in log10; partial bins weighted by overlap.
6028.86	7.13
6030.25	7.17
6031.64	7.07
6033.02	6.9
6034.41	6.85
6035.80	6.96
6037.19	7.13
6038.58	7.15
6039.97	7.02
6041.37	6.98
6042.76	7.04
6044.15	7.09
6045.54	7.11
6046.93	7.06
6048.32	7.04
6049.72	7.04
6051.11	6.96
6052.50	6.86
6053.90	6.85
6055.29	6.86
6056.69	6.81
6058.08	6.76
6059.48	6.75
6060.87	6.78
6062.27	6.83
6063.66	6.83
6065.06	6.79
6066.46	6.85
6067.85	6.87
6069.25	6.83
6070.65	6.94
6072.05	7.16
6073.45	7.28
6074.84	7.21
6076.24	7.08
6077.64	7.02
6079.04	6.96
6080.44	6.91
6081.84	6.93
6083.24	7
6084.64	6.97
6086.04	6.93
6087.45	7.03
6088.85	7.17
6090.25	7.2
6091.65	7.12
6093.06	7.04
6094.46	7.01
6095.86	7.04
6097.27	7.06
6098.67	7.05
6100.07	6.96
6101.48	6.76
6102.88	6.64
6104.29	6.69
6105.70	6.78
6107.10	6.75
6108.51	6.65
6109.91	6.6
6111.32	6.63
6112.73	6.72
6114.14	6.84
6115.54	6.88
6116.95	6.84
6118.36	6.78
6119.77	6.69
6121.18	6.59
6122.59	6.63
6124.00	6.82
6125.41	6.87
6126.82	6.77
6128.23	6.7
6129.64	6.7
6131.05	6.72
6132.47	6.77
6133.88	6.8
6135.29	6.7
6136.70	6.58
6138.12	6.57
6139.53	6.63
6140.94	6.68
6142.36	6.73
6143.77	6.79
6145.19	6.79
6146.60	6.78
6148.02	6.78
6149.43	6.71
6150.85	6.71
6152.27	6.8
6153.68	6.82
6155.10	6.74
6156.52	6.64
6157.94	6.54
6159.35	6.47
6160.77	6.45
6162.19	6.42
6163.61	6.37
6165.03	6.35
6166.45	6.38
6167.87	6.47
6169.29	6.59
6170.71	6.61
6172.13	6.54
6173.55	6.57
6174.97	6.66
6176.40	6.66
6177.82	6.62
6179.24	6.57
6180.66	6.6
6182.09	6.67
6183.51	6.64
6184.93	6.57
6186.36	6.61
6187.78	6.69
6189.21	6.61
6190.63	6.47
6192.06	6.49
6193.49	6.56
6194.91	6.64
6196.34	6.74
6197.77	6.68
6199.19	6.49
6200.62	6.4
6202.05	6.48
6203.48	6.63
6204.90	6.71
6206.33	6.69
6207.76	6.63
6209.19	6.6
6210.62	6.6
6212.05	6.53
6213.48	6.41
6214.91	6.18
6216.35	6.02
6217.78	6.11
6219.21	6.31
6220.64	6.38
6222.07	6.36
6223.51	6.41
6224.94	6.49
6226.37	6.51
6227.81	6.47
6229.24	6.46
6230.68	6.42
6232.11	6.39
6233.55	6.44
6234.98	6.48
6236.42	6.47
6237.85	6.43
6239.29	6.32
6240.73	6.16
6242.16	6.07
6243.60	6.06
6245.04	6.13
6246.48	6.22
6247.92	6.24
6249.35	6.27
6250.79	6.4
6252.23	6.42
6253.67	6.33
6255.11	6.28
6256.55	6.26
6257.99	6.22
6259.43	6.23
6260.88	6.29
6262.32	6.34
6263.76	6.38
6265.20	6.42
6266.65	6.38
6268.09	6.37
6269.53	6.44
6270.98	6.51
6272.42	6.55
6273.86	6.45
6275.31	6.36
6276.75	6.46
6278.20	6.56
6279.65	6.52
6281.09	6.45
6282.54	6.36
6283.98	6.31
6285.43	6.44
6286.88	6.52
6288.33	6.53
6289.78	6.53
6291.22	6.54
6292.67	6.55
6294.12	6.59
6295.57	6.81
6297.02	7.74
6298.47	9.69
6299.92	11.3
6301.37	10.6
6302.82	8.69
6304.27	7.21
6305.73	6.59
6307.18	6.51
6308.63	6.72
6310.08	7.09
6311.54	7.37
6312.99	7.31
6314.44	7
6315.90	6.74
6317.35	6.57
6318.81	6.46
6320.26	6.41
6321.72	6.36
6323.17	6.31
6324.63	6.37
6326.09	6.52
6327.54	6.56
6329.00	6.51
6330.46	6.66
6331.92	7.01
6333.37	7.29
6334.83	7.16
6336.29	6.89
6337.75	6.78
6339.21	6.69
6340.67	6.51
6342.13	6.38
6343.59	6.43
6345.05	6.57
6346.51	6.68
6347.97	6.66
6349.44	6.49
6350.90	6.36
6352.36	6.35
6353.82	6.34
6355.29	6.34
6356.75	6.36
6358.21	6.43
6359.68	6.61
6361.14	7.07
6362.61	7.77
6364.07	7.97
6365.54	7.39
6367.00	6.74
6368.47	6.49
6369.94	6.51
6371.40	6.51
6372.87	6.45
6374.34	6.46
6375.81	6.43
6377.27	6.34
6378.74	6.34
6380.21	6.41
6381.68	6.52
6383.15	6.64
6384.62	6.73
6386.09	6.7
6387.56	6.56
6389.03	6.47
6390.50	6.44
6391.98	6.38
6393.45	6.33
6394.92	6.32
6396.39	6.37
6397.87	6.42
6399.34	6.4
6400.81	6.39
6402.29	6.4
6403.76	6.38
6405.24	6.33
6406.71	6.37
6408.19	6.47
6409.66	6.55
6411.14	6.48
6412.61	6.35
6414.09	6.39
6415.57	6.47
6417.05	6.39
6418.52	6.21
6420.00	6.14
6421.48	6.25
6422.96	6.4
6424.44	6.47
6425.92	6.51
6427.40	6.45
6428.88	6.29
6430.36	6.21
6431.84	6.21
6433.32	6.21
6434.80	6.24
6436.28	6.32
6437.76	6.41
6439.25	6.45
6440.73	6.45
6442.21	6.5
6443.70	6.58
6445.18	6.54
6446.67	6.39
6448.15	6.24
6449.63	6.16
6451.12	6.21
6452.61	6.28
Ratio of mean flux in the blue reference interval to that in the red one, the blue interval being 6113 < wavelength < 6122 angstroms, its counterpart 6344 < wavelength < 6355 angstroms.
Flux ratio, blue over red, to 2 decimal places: 1.04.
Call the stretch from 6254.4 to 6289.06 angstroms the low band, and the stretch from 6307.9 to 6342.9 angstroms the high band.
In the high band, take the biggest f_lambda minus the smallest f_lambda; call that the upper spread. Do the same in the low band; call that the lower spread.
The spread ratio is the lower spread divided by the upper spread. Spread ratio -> 0.32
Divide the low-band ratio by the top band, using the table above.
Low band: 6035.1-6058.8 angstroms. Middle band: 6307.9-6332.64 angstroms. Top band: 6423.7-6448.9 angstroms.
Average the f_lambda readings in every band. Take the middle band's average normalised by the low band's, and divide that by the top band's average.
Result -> 0.150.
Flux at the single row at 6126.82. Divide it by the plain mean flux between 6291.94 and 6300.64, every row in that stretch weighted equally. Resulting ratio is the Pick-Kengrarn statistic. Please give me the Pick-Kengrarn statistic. 0.83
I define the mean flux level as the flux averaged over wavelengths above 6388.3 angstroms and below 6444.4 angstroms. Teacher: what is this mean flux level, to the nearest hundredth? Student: 6.38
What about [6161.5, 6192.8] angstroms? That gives 6.55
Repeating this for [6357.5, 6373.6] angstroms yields 6.90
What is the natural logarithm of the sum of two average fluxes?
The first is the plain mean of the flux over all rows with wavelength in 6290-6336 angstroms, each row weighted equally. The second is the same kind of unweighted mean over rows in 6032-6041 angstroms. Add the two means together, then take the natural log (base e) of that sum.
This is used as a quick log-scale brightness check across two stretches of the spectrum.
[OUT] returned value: 2.65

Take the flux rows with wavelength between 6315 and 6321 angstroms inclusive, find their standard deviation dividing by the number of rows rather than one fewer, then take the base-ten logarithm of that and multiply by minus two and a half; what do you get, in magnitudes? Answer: 2.2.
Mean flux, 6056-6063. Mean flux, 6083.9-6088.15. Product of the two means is 47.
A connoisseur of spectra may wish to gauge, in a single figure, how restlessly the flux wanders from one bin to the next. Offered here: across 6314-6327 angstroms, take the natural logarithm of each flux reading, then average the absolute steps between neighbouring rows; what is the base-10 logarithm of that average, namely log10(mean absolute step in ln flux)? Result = -1.77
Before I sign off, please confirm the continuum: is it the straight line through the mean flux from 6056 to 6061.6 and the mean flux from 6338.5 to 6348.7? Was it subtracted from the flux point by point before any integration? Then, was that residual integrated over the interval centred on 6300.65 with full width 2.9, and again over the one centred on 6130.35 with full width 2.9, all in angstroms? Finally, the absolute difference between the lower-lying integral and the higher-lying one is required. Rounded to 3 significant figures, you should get 12.7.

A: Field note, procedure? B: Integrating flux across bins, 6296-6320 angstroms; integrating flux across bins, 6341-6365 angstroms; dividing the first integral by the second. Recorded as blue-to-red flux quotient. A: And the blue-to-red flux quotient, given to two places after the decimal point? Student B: 1.15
